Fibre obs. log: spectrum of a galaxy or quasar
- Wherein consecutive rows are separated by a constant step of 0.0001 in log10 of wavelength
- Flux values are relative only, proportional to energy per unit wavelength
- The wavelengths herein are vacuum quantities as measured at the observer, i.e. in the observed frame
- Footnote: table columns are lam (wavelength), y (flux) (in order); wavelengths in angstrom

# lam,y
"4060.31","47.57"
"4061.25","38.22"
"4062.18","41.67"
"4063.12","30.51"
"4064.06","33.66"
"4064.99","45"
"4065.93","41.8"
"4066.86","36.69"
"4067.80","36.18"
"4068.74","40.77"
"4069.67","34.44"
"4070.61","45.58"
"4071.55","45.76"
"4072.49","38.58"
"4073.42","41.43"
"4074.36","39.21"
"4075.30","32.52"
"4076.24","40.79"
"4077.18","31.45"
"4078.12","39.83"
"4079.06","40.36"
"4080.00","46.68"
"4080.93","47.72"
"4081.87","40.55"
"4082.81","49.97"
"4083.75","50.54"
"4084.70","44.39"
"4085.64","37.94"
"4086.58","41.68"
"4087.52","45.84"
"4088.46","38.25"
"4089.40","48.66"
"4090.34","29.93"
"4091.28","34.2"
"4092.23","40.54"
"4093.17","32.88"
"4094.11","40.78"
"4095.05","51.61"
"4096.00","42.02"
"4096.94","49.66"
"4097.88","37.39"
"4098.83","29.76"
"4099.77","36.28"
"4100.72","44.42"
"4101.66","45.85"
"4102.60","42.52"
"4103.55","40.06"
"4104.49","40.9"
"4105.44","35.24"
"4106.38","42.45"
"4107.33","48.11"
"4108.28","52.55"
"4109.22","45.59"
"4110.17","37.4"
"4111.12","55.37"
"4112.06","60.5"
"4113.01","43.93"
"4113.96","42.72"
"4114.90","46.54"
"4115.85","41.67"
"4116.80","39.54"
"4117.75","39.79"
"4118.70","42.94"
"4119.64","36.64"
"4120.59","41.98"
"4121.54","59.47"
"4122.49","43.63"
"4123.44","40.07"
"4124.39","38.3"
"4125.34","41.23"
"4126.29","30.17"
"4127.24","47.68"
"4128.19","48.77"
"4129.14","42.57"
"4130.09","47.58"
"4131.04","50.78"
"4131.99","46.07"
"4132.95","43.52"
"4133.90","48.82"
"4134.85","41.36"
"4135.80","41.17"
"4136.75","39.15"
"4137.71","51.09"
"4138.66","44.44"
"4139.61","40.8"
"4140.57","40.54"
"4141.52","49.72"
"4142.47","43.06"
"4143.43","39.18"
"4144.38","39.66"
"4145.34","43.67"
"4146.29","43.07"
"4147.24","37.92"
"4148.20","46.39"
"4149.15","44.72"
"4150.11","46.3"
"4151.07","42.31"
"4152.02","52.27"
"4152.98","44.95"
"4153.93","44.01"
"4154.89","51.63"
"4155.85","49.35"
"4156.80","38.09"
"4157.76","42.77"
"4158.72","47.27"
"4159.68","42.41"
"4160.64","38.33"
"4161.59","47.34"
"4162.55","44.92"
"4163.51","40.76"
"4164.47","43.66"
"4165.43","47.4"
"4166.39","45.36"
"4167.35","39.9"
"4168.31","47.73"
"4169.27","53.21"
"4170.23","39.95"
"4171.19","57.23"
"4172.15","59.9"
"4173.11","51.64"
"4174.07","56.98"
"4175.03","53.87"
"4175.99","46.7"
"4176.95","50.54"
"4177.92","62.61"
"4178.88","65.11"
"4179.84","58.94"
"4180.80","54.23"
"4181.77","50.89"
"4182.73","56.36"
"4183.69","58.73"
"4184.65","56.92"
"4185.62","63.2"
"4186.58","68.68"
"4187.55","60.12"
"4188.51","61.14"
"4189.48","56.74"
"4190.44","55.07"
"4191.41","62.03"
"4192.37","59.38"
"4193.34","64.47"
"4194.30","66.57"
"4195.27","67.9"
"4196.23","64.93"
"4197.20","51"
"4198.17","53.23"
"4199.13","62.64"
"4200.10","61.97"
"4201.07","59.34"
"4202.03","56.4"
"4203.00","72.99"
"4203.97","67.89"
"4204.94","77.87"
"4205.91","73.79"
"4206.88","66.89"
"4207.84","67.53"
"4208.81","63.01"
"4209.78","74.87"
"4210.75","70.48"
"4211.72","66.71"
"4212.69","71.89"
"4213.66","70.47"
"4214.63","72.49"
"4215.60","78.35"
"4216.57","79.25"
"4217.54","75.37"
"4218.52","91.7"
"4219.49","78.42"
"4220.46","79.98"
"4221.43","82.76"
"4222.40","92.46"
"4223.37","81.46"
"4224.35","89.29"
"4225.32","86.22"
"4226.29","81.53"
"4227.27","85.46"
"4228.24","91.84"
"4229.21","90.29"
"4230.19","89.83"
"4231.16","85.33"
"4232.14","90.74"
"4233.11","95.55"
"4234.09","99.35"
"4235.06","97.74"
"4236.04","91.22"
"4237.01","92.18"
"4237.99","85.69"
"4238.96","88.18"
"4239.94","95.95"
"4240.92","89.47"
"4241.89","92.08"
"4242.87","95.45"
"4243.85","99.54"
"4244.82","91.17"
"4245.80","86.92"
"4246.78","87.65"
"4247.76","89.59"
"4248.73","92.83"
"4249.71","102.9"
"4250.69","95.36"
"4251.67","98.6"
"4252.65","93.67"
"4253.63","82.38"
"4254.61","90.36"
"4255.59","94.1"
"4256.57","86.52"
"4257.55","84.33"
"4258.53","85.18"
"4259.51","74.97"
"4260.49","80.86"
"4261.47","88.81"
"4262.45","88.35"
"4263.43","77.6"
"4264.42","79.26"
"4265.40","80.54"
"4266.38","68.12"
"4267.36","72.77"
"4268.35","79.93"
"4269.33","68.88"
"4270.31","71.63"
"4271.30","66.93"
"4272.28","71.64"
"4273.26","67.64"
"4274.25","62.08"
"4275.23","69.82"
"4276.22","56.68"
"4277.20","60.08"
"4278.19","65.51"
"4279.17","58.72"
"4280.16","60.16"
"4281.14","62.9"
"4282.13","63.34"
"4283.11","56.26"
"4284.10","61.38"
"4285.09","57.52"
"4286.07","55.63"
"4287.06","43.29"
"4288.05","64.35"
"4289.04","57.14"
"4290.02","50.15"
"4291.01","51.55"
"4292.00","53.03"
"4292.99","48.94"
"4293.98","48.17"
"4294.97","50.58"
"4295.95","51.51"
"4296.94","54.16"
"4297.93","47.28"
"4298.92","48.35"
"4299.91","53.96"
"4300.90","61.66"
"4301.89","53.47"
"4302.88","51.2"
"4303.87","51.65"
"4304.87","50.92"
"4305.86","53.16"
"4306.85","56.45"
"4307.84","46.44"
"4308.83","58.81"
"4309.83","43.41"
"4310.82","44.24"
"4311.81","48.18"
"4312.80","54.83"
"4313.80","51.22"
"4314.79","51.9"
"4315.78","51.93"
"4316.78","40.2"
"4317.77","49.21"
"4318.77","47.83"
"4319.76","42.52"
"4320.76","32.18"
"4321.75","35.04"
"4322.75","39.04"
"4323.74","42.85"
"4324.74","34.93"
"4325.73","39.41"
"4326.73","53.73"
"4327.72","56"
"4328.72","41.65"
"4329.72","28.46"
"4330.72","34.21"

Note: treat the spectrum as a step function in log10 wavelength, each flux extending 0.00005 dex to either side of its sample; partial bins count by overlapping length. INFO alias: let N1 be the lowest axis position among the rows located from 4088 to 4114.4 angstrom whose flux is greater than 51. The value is 4095.05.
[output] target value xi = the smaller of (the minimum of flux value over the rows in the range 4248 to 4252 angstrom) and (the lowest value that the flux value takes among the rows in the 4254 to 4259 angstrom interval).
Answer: 84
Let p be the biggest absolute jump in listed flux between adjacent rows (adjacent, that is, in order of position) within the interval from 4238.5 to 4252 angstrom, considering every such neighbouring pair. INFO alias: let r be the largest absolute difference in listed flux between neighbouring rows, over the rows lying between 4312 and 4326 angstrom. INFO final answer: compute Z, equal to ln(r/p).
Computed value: 0.2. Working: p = 10.1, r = 12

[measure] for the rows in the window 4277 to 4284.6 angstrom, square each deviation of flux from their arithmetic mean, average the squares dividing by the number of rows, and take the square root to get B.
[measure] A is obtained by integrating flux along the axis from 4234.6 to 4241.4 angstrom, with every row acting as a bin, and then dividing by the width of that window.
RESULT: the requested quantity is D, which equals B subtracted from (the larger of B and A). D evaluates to 89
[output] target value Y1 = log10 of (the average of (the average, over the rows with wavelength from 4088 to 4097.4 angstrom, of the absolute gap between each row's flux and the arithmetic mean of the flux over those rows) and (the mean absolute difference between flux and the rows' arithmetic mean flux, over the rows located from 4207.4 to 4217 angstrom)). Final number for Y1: 0.680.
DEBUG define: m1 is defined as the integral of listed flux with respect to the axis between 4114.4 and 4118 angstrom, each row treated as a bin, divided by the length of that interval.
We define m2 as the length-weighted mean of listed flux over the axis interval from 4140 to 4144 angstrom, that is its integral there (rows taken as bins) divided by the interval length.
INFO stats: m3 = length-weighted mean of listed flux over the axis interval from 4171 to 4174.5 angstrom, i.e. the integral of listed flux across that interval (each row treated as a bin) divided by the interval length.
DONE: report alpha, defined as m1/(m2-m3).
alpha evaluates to -3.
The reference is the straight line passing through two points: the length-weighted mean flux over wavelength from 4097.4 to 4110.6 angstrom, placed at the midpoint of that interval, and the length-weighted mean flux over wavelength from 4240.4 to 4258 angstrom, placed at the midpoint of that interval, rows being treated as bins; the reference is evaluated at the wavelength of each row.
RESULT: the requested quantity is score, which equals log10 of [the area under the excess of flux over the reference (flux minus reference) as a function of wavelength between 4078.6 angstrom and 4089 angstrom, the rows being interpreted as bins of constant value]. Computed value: 2.00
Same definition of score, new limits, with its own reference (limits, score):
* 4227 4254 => 1.95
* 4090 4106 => 0.90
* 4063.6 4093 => 2.38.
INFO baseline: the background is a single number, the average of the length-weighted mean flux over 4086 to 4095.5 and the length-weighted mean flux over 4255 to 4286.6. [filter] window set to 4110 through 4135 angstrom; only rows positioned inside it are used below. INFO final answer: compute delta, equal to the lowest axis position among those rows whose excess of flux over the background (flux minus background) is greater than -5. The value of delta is 4111.12 angstrom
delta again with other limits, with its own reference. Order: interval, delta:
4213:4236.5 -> 4213.66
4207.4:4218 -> 4207.84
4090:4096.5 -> 4095.05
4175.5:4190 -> 4177.92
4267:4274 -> 4267.36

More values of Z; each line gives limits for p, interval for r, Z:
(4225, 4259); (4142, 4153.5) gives -0.1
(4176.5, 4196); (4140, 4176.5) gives 0.4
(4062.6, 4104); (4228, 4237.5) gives -1.1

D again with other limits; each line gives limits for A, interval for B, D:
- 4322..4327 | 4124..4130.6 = 35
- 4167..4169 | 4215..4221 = 40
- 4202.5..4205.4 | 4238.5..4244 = 69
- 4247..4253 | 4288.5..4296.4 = 93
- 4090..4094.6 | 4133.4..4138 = 31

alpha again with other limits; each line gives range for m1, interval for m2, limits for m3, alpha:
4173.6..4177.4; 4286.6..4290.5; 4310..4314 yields 11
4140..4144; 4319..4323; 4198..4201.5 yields -2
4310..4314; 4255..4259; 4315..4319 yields 1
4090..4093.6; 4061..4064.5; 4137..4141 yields -4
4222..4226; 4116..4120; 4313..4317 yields -9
